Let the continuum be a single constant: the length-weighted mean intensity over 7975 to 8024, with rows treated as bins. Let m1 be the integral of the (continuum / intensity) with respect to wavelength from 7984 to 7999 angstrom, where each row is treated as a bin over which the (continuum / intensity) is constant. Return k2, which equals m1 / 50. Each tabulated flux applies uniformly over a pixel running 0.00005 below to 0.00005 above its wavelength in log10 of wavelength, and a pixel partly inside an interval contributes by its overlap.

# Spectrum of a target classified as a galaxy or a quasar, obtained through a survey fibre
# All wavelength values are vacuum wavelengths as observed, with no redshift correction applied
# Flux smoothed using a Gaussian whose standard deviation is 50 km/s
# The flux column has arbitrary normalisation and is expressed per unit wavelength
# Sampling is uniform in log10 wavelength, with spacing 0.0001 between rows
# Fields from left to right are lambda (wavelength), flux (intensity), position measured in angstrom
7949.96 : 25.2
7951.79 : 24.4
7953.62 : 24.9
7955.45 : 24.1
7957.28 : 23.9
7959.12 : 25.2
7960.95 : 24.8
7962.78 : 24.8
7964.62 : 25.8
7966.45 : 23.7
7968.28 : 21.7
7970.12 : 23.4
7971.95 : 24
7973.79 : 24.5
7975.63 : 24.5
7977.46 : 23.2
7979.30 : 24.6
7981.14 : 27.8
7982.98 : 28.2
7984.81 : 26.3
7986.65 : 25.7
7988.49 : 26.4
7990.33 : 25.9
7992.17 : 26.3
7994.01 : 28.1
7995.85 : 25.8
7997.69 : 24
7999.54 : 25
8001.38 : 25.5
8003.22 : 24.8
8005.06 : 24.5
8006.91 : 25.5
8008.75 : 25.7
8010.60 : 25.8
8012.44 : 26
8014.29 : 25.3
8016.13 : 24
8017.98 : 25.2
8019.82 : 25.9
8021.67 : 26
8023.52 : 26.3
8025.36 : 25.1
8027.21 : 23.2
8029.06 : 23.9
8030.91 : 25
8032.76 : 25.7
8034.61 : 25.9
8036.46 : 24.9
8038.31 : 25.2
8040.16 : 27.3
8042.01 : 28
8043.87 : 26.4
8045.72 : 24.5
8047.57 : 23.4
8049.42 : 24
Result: 0.296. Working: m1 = 14.79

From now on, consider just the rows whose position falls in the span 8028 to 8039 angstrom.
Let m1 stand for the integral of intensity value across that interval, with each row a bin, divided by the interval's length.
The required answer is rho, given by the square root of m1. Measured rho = 5.01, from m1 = 25.1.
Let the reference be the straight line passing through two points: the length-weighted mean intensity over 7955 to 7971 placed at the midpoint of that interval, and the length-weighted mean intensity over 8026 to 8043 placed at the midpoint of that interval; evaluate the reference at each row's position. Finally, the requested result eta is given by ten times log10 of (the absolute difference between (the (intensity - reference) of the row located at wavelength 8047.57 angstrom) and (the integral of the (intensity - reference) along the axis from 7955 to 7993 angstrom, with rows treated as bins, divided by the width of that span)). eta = 4.7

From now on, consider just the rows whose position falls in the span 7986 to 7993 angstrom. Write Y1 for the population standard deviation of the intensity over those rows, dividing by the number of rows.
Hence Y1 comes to 0.3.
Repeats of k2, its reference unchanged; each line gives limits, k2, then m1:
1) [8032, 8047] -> 0.297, 14.86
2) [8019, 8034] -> 0.306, 15.32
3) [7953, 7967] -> 0.291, 14.56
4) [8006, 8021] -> 0.303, 15.13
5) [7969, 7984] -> 0.309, 15.47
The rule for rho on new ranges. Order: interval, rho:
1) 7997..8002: 4.98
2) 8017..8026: 5.07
